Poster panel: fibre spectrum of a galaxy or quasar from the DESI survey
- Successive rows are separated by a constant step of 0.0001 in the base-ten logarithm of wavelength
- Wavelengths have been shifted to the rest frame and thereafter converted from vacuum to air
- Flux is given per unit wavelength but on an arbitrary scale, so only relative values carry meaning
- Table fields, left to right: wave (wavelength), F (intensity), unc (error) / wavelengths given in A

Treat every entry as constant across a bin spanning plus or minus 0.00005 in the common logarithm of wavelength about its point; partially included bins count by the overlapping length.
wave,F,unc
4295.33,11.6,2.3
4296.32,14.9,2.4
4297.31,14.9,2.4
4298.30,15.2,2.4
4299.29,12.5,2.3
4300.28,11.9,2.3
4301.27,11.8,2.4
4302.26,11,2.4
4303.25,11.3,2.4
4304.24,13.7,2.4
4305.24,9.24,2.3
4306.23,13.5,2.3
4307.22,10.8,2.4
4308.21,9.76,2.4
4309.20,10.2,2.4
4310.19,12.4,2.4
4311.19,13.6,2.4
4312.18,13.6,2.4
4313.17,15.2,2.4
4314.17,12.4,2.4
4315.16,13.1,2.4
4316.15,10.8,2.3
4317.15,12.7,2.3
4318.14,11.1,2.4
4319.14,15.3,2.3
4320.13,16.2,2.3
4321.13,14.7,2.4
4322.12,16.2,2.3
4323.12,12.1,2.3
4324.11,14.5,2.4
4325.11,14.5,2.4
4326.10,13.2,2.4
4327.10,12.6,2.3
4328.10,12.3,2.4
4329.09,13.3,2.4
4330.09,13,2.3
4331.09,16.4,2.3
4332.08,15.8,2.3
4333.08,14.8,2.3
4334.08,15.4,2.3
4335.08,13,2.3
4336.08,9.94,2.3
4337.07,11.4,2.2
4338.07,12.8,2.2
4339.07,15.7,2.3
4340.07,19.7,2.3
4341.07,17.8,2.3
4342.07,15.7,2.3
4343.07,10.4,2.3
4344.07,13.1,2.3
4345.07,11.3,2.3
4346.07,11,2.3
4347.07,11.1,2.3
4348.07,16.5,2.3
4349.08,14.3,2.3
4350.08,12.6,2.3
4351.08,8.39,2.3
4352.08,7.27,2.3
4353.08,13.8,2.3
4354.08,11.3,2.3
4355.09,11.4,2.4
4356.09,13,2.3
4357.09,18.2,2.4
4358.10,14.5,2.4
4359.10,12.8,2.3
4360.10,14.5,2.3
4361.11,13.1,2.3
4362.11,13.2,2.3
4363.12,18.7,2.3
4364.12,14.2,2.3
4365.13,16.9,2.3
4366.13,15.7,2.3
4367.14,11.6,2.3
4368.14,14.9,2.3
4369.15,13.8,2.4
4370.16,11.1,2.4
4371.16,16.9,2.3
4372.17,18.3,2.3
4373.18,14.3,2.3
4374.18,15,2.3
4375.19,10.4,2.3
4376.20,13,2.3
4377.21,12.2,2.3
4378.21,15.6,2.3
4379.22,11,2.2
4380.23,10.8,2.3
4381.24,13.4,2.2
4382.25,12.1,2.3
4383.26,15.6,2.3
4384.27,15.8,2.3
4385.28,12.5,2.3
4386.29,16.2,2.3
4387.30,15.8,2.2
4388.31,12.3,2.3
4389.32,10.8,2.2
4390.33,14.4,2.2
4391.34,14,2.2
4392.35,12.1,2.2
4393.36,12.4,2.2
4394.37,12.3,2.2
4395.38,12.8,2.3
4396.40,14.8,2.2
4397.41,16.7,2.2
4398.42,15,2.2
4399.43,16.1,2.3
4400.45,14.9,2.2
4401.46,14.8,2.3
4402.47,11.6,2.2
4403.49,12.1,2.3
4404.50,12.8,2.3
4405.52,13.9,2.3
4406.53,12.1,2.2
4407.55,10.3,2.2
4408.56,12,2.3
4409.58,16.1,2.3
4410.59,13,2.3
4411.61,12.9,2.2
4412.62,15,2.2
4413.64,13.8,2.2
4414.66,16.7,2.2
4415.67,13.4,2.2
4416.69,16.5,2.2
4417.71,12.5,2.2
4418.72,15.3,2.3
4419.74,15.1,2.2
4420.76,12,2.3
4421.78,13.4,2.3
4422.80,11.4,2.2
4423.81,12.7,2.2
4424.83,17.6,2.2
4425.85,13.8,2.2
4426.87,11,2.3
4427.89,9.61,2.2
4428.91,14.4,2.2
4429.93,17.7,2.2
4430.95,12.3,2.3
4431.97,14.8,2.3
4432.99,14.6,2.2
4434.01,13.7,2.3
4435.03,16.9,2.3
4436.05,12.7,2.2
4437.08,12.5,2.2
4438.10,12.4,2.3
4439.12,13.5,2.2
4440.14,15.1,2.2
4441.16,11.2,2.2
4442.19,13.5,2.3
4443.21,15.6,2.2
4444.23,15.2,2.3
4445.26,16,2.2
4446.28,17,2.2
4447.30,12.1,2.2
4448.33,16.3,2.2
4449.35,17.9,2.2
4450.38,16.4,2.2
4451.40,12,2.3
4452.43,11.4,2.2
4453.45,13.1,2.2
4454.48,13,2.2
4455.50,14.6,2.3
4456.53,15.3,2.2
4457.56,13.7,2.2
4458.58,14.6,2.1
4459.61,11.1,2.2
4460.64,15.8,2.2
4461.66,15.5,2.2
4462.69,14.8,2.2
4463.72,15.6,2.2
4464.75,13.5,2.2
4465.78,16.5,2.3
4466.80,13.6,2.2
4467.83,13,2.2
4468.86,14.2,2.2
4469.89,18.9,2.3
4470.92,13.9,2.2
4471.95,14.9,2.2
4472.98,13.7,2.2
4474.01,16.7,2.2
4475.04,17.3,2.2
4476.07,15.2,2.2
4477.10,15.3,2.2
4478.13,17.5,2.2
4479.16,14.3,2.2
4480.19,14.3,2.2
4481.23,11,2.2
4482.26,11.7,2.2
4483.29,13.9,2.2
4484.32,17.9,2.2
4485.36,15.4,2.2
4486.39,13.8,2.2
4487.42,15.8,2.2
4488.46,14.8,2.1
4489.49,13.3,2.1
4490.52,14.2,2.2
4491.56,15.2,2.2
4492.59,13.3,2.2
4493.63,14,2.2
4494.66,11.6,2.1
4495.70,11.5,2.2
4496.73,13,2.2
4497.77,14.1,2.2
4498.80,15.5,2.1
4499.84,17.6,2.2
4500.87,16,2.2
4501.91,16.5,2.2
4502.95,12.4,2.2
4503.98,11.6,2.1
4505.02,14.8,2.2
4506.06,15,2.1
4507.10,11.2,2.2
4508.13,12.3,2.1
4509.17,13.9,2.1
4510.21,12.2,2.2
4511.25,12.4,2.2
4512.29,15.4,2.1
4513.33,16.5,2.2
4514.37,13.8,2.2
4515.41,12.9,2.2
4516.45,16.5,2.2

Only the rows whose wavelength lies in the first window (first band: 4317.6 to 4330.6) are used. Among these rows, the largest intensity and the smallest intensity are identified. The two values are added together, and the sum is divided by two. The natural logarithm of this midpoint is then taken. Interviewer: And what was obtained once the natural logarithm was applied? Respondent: 2.61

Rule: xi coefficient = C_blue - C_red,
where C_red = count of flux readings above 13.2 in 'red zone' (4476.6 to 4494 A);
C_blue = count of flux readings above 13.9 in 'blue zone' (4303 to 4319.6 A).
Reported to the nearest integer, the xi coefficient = -13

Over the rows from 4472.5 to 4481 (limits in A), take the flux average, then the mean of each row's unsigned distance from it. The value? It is 1.2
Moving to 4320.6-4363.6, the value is 2.0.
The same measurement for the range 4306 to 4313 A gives 1.5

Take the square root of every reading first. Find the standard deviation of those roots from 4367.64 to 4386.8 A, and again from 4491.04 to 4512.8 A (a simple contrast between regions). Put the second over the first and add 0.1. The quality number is 0.91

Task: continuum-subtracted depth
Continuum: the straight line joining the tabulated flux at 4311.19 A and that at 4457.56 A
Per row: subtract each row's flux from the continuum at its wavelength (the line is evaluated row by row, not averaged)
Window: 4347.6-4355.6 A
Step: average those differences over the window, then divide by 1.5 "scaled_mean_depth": 1.1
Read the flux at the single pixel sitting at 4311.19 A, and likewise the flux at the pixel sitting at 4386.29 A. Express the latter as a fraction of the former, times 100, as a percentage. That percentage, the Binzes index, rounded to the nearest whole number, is 119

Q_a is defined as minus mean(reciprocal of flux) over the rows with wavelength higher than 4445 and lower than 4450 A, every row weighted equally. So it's -0.064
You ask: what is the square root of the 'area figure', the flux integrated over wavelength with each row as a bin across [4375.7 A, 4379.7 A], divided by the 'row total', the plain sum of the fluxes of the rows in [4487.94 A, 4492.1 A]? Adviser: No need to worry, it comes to 0.95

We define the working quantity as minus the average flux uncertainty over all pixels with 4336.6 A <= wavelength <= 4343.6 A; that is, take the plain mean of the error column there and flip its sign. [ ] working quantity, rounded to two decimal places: -2.27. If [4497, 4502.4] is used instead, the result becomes -2.18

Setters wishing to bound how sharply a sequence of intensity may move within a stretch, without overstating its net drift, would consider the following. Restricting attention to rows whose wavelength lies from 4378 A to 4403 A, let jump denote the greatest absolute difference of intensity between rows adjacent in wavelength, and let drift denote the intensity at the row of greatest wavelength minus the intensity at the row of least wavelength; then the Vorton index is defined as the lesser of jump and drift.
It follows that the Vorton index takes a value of -4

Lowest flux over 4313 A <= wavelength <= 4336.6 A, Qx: 9.94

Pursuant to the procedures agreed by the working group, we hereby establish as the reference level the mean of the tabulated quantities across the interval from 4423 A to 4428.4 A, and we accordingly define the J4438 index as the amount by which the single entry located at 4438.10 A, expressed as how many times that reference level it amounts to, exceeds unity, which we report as -0.04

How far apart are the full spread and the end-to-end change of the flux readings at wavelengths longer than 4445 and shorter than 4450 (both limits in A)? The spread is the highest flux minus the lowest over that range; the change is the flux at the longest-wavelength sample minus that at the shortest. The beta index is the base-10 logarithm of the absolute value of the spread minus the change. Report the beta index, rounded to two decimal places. 0.59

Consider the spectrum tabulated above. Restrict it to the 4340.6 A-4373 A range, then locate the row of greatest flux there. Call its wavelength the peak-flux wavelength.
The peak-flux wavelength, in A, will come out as 4363.12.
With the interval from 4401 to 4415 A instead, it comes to 4414.66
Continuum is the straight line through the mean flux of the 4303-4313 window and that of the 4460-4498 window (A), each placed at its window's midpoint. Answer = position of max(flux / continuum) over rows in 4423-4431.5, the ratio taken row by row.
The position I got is 4424.83 A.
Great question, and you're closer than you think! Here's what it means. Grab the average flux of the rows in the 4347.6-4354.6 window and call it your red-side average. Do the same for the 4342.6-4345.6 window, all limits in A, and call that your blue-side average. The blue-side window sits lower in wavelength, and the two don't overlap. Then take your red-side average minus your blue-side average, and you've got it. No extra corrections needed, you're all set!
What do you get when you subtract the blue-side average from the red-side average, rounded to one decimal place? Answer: 0.4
